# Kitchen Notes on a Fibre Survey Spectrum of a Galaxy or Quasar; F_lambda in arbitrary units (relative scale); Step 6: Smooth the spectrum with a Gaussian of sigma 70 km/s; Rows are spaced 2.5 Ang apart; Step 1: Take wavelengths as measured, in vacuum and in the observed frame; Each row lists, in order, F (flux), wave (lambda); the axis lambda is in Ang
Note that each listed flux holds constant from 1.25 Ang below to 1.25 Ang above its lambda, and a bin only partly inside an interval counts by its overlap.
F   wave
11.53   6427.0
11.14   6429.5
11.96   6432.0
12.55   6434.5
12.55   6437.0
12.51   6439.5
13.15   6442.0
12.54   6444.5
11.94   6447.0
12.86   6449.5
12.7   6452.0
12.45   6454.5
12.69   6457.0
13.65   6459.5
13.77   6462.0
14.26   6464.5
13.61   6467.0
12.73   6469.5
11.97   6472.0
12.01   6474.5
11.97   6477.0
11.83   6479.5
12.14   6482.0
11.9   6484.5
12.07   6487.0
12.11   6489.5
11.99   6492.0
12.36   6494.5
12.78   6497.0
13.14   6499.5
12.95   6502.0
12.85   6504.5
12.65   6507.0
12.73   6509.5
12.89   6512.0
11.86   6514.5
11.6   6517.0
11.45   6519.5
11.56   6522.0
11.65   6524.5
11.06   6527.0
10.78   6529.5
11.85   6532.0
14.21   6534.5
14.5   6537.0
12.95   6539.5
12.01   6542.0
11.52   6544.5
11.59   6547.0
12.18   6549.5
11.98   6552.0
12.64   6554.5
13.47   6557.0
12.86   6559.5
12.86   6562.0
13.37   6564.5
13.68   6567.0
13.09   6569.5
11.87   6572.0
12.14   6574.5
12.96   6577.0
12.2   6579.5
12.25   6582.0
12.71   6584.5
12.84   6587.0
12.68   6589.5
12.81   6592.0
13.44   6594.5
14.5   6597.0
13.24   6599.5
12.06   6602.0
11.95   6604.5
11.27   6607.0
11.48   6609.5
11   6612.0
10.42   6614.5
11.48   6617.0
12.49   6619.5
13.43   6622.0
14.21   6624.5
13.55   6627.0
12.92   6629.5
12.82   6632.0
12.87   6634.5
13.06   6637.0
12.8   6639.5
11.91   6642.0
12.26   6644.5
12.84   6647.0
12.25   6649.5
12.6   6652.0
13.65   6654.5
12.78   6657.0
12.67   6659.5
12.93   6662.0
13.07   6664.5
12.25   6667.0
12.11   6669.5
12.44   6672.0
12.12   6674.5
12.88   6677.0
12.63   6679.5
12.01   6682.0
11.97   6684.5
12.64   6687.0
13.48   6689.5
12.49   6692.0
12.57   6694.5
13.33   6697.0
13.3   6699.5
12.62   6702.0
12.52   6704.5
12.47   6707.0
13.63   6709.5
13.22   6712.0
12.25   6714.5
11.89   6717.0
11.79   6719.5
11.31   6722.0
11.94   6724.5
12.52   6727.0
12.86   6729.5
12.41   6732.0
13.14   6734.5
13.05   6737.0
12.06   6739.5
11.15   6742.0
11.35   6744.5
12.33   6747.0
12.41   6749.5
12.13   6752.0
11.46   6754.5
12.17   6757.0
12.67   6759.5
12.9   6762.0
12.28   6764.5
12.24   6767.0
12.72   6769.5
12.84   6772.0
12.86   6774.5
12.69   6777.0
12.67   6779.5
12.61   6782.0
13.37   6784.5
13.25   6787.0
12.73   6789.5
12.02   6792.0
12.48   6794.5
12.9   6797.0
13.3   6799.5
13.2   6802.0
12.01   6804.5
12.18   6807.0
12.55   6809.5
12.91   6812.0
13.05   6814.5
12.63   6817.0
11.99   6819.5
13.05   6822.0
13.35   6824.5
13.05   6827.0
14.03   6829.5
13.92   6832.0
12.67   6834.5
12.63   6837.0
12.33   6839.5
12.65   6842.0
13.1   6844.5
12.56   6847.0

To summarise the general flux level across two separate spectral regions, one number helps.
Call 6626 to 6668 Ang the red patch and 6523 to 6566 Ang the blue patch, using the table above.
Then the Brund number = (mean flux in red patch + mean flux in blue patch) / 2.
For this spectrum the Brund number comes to 12.6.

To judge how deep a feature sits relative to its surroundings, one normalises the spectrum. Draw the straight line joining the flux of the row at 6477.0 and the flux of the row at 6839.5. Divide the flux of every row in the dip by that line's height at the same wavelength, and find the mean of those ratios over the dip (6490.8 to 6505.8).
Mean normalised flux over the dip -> 1.06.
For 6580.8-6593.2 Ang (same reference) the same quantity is 1.05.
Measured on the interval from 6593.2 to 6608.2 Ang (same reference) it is 1.05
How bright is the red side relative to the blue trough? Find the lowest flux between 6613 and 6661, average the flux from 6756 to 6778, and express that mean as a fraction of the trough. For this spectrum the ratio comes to 1.21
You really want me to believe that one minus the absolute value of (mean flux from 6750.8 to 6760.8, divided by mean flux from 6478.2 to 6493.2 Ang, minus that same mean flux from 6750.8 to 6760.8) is -10.1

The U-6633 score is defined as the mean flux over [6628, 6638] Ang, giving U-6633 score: 12.9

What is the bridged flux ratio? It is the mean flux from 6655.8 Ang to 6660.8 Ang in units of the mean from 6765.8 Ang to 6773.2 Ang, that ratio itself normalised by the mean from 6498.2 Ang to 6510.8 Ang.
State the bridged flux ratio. 0.0785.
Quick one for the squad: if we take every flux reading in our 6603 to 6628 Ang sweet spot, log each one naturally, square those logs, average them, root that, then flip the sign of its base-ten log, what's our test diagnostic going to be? -0.397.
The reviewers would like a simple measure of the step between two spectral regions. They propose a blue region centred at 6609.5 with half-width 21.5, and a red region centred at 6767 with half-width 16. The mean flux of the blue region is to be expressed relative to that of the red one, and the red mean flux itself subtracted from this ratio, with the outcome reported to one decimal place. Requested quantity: -11.5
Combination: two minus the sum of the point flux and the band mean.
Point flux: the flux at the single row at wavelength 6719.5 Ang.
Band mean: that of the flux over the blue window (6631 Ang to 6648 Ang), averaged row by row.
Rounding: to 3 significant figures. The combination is -22.4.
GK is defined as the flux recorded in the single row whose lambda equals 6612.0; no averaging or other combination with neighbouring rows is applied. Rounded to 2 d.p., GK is 11.00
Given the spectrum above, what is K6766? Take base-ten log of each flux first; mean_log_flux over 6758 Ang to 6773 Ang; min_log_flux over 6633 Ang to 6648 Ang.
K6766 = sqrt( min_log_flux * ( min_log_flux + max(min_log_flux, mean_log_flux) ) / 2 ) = 1.08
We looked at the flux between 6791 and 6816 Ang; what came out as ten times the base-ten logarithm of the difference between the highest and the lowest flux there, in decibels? 1.1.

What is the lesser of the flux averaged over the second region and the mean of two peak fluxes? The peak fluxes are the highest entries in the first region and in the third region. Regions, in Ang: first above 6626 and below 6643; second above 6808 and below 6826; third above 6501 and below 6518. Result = 12.8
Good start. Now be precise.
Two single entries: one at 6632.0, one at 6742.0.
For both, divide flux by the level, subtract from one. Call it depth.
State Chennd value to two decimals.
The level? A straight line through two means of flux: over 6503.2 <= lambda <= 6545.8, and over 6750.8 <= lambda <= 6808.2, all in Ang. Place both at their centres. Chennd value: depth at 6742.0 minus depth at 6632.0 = 0.15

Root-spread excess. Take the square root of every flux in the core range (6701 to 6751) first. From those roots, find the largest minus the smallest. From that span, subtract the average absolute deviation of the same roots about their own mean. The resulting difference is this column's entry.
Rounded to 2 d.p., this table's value 0.28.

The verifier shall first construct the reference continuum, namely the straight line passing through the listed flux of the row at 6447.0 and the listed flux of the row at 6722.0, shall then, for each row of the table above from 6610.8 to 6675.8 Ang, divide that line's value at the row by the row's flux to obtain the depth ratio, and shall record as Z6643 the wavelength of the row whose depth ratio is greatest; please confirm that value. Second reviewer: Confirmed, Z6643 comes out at 6614.5 Ang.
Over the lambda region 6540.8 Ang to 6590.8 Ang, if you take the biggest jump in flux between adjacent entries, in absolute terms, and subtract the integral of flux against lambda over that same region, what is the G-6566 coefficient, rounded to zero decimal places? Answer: -626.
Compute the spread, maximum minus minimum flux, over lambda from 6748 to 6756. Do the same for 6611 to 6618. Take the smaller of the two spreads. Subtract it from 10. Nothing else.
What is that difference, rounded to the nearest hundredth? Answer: 9.05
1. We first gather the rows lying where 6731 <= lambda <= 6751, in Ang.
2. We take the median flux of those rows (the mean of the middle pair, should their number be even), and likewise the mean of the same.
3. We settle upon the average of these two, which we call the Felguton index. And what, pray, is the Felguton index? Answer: 12.3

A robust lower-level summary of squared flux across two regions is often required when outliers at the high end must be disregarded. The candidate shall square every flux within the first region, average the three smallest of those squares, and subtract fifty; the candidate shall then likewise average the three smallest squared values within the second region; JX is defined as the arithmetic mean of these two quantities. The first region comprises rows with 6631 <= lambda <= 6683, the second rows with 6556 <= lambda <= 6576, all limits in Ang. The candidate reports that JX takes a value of 123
